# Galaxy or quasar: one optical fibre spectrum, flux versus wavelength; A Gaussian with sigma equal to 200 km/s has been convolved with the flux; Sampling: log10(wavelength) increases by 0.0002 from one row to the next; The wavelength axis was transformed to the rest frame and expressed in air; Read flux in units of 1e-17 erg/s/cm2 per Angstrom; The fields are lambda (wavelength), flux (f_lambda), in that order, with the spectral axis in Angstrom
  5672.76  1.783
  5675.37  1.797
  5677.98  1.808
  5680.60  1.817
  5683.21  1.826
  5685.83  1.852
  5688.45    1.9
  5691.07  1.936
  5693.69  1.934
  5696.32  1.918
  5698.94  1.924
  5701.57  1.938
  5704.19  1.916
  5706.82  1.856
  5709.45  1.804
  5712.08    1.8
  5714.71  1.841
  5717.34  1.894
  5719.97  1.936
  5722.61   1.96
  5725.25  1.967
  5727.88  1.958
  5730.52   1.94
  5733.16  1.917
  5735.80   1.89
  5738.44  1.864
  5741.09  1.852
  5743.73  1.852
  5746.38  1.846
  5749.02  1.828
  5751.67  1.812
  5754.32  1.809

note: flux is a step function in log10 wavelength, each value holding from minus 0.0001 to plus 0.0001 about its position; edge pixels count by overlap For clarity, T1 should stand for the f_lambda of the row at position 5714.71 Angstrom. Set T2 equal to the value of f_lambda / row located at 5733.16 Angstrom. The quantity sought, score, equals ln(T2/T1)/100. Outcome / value 0.0004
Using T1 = 1.841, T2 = 1.917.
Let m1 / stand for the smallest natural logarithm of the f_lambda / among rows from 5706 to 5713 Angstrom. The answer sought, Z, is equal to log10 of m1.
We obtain -0.231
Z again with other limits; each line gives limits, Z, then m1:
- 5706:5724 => -0.231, 0.59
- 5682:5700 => -0.220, 0.60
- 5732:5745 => -0.210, 0.62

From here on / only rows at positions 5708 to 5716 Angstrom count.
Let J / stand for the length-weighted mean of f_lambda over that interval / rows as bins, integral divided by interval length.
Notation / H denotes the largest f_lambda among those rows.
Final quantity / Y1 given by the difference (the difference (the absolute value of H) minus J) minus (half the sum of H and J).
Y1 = -1.80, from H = 1.841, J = 1.82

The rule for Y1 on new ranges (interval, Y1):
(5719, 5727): -1.95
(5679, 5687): -1.82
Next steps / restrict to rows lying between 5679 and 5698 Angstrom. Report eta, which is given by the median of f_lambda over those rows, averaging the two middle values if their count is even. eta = 1.90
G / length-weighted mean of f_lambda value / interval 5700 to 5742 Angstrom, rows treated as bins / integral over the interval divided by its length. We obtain 1.90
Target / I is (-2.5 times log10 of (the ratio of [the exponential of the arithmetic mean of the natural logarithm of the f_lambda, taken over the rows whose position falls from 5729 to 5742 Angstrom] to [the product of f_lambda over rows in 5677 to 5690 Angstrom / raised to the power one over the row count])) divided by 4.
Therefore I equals -0.0076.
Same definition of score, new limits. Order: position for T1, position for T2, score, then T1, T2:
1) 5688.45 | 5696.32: 0.0001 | 1.9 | 1.918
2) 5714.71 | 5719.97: 0.0005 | 1.841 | 1.936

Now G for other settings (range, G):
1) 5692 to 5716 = 1.88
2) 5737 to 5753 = 1.84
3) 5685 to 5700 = 1.91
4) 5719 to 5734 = 1.95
